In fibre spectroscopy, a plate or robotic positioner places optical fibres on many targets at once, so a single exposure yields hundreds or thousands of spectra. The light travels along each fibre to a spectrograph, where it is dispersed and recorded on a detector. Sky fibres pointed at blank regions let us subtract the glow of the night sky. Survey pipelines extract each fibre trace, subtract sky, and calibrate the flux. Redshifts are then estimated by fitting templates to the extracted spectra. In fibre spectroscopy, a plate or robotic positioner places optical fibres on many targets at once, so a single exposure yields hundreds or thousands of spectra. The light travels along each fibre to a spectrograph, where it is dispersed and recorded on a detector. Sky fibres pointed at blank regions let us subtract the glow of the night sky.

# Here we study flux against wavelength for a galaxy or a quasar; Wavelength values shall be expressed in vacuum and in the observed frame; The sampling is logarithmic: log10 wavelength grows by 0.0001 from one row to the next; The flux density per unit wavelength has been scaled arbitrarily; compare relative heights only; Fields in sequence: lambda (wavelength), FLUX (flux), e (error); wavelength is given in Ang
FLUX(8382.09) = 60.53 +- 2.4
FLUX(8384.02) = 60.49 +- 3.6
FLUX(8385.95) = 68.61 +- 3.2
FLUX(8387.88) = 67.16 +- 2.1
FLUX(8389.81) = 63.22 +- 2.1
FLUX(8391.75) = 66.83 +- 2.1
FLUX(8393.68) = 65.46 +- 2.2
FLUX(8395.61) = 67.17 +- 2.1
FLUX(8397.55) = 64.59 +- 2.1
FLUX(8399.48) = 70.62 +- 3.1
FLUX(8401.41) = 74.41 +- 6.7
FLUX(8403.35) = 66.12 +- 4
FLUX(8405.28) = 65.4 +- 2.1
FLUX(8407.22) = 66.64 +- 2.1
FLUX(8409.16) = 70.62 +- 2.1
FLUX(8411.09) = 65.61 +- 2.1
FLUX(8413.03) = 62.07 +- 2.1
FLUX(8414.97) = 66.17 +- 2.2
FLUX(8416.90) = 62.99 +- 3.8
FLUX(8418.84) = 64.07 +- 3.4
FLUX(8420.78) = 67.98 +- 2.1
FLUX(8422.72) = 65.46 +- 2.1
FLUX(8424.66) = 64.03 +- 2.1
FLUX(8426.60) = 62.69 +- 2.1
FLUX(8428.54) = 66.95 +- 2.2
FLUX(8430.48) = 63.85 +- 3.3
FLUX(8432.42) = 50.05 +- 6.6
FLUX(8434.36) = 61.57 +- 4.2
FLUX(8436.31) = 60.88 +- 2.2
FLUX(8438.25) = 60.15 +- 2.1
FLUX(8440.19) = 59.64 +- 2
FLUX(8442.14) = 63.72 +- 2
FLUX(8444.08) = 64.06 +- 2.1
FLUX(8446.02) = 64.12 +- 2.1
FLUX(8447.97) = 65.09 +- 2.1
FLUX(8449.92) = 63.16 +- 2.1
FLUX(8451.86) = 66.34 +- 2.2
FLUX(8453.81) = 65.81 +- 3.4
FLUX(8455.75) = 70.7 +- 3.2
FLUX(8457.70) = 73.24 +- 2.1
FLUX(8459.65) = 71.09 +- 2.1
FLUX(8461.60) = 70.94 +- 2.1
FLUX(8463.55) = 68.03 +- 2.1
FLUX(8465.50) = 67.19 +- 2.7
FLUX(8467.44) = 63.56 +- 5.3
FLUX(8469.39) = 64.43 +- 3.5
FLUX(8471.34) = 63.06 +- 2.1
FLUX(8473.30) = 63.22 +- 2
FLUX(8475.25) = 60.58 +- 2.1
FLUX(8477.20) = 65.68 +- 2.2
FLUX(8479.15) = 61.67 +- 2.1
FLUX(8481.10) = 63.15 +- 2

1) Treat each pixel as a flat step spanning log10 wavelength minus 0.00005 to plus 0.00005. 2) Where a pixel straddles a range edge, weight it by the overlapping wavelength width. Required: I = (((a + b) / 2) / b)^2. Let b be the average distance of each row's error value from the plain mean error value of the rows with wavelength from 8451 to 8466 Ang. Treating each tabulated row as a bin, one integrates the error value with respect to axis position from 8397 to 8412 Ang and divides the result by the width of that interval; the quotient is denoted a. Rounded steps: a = 3.1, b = 0.46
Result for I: 15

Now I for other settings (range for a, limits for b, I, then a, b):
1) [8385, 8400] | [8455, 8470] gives 4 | 2.4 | 0.83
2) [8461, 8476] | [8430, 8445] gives 3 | 2.8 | 1.23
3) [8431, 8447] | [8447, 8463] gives 14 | 2.9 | 0.44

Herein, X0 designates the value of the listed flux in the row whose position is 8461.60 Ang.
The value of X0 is 70.94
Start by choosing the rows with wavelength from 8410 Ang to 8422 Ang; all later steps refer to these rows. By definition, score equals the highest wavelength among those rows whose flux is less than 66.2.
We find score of 8418.84 Ang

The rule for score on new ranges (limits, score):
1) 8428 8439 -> 8438.25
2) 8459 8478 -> 8477.20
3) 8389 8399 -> 8397.55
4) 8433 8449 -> 8447.97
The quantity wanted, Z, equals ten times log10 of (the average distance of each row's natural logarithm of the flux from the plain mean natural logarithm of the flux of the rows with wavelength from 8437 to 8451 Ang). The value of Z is -15.6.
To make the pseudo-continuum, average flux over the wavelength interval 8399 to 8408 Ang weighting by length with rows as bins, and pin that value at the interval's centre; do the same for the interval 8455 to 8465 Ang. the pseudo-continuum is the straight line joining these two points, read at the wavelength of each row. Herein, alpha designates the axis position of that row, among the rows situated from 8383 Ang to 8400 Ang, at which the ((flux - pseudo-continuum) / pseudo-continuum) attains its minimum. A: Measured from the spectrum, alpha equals 8384.02 Ang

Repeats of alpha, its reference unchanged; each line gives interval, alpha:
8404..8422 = 8413.03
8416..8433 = 8432.42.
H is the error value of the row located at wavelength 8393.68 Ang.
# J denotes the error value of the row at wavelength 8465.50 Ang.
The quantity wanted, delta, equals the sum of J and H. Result 4.9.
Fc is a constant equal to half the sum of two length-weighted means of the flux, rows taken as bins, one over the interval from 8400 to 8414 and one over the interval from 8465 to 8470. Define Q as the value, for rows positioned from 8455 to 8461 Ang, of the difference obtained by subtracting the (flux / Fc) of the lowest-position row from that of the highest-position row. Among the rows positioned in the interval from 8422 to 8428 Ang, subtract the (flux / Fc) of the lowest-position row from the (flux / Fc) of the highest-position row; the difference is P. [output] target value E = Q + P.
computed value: -0.04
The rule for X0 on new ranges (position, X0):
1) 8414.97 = 66.17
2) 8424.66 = 64.03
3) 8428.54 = 66.95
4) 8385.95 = 68.61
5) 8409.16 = 70.62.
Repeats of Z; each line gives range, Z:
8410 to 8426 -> -16.3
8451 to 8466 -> -14.7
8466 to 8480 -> -17.2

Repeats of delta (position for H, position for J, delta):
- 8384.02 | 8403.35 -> 7.6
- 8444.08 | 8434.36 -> 6.3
